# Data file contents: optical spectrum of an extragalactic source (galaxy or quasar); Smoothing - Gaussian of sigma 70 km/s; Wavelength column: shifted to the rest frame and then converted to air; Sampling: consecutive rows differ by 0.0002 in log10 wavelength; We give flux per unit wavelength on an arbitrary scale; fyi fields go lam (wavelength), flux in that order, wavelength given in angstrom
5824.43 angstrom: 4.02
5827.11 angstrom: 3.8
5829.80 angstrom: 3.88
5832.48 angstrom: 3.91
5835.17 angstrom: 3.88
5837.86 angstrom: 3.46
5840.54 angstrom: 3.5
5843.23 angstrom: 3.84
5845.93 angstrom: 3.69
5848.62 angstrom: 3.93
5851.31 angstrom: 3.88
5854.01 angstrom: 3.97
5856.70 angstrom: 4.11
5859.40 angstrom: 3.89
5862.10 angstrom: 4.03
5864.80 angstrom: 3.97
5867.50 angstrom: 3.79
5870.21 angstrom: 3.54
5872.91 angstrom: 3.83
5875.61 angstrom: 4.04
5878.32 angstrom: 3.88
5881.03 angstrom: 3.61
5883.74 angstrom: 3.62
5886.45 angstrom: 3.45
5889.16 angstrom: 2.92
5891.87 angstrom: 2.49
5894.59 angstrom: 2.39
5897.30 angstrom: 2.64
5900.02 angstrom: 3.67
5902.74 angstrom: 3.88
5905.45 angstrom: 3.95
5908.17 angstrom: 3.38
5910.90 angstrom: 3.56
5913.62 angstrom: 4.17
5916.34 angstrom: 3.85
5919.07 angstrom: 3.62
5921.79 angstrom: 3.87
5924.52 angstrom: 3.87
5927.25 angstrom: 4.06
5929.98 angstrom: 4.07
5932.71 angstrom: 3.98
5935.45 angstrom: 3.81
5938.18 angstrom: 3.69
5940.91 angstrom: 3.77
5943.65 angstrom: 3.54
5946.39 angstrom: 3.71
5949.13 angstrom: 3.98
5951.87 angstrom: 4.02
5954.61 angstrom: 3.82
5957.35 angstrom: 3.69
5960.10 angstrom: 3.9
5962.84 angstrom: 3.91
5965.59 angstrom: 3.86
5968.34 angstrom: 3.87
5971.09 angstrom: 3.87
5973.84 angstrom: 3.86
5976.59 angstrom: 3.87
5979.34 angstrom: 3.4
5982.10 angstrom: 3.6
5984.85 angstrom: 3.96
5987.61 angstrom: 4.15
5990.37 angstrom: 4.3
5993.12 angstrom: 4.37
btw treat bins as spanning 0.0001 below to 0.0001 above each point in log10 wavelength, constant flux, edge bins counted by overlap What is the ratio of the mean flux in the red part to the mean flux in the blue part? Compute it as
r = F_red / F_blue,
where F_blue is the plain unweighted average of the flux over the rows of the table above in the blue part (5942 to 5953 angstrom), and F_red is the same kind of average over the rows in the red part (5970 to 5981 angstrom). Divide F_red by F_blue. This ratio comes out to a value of 0.984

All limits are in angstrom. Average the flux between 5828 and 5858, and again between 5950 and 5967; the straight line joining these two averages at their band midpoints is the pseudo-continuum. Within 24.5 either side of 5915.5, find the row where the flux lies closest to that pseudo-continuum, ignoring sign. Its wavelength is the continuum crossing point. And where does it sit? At 5916.34 angstrom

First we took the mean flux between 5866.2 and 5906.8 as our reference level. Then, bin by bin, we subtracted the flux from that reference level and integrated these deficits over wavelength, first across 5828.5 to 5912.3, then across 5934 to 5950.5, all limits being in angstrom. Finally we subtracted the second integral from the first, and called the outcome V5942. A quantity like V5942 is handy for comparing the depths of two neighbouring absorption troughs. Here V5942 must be -10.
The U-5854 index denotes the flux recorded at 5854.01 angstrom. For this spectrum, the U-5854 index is 3.97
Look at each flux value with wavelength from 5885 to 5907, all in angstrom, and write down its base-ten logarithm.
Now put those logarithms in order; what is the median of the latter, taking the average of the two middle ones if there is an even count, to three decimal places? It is 0.502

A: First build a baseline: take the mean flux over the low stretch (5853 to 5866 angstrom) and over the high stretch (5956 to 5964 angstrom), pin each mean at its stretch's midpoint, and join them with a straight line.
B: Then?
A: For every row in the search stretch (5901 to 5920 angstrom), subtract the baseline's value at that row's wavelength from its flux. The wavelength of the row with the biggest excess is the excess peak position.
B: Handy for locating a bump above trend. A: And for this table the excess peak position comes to 5913.62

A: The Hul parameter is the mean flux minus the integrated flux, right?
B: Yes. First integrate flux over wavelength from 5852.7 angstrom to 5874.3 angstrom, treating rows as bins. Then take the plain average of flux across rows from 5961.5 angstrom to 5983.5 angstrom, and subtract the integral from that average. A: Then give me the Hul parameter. -80.3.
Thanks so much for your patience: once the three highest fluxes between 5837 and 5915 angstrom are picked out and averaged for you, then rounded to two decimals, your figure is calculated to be 4.11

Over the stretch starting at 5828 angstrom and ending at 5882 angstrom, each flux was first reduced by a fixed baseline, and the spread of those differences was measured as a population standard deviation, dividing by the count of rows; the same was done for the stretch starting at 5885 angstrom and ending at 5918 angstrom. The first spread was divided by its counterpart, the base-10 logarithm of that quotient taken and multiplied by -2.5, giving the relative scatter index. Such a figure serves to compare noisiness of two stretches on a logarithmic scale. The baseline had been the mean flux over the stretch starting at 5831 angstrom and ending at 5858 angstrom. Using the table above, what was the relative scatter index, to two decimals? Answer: 1.29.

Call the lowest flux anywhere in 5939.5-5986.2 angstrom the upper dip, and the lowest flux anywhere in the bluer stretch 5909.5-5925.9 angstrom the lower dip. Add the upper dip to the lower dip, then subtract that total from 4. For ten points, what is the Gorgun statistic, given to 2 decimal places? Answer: -2.96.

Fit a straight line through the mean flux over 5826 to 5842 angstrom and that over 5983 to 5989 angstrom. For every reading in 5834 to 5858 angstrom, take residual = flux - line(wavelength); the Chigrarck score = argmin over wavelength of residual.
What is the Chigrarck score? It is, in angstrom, 5837.86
